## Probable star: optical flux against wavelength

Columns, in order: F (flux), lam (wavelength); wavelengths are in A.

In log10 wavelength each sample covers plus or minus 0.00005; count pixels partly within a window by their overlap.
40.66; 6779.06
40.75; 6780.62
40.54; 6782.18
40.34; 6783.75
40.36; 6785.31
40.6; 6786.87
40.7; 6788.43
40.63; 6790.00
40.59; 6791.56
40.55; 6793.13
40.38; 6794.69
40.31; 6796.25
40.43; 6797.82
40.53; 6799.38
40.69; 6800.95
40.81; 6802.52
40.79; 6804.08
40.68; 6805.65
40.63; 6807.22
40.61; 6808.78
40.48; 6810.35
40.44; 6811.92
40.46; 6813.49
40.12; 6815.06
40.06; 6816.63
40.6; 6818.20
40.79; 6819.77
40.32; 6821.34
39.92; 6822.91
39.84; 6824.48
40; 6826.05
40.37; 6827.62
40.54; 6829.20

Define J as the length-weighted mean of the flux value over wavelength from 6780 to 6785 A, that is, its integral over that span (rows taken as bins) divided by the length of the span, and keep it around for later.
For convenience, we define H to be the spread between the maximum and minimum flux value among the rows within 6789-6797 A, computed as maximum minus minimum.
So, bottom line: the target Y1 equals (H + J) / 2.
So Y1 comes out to 20.4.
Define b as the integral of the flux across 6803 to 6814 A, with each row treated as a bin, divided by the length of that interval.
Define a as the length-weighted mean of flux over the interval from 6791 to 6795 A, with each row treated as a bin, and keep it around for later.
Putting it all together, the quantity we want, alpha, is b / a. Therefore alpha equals 1.00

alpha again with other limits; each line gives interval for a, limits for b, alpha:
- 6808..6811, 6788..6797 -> 1.00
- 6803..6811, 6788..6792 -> 1.00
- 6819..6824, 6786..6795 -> 1.01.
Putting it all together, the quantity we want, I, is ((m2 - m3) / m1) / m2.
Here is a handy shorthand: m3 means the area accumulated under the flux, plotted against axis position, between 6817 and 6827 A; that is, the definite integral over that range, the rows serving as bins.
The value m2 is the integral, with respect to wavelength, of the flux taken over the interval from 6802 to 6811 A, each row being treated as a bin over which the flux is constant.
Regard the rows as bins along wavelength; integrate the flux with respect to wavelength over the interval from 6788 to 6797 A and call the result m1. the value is -0.0003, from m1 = 365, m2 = 366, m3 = 403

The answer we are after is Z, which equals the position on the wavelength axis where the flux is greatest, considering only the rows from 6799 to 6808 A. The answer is 6802.52 A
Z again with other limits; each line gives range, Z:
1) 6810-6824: 6819.77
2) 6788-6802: 6788.43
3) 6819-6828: 6819.77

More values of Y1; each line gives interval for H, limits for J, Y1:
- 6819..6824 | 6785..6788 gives 20.7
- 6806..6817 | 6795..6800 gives 20.5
